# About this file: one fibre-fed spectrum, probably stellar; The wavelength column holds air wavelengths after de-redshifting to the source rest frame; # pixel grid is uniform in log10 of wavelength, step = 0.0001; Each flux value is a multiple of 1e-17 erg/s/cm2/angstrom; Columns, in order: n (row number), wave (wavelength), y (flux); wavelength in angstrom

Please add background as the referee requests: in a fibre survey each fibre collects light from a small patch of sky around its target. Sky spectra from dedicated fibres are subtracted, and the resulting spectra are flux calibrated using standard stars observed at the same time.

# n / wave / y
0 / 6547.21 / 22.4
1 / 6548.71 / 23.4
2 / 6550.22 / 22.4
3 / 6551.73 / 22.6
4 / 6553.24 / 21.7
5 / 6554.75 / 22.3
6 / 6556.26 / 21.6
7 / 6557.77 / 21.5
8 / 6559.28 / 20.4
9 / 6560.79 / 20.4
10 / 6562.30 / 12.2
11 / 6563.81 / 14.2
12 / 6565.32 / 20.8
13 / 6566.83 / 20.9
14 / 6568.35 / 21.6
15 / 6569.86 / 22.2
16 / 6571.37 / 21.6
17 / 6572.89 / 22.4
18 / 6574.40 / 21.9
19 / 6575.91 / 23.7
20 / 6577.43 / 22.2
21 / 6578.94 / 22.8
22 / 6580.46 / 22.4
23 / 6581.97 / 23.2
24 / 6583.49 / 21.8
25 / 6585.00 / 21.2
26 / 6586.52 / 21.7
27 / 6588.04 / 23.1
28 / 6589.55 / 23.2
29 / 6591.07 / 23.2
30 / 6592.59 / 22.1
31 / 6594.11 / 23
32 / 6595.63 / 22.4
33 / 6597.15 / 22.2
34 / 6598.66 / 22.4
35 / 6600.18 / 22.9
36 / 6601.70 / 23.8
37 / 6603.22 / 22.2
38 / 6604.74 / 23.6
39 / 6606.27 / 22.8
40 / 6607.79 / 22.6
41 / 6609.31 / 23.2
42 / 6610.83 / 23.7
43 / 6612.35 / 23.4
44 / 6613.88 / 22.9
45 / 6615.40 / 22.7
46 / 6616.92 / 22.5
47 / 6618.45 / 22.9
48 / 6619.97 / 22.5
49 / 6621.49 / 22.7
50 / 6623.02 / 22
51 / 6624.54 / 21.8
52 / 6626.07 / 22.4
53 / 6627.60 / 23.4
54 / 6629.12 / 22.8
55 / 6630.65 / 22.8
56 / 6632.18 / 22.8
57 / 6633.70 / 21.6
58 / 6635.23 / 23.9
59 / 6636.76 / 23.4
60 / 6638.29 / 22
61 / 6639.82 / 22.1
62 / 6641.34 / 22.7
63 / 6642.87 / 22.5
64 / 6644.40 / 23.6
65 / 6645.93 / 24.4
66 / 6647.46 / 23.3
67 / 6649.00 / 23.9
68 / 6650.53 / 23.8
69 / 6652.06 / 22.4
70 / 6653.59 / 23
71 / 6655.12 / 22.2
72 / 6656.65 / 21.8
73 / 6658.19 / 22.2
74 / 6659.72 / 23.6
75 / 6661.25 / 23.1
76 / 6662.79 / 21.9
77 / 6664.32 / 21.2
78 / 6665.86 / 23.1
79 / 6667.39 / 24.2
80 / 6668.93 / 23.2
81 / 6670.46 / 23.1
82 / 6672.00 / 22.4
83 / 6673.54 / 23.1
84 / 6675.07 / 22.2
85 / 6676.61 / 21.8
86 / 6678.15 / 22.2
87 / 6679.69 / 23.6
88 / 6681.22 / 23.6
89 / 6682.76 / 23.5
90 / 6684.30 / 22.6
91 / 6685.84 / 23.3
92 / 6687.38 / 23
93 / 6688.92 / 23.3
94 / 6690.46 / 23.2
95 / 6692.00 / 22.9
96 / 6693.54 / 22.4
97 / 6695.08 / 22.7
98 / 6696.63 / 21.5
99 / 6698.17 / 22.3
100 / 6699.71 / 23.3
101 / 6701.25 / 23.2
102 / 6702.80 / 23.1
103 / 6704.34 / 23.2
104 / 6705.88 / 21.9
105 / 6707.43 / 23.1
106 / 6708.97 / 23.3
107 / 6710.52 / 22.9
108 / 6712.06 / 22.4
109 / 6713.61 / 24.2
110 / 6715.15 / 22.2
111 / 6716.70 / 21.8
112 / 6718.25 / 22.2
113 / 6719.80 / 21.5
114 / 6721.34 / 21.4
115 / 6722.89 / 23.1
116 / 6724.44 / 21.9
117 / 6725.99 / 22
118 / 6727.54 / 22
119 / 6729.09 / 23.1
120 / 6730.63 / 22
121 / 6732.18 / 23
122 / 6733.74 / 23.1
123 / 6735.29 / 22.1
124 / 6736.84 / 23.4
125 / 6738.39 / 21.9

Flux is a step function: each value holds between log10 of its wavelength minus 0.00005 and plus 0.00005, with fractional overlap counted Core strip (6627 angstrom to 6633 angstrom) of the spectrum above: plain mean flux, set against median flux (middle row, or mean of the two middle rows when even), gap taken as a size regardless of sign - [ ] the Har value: 0.15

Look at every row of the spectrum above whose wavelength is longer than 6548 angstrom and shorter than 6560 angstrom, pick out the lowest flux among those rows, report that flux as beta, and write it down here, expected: 20.4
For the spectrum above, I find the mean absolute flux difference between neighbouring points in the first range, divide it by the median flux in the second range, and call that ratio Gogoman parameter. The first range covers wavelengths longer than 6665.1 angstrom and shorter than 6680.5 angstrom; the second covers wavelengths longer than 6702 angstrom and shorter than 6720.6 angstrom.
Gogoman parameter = 0.0329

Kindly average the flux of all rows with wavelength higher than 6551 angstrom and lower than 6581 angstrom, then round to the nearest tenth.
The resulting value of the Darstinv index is 21.0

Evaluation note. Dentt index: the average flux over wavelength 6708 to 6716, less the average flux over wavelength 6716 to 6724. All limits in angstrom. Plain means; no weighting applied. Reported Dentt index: 1.0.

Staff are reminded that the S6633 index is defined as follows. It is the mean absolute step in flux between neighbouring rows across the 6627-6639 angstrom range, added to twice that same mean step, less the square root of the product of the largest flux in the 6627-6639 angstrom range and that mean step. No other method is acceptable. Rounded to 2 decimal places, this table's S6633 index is -1.95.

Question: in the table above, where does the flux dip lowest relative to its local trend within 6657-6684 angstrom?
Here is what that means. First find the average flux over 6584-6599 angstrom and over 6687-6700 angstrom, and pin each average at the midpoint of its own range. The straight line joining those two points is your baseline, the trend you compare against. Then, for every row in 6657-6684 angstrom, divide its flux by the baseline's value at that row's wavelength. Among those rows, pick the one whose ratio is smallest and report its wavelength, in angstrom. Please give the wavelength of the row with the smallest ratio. 6664.32 angstrom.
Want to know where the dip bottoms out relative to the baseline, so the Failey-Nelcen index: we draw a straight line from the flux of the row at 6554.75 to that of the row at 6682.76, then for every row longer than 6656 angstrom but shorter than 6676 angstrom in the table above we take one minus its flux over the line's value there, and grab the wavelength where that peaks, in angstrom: 6664.32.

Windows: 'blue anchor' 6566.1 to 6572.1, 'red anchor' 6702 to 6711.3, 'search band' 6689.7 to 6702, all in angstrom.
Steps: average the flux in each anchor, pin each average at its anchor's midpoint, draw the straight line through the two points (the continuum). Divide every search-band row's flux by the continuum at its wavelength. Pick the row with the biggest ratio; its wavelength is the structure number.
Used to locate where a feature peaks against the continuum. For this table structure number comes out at 6699.71 angstrom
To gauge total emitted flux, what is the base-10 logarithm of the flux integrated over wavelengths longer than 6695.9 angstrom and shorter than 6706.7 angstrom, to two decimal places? 2.39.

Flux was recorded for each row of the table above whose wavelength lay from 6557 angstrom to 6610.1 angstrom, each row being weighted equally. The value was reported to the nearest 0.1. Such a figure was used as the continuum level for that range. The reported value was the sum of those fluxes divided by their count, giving 21.8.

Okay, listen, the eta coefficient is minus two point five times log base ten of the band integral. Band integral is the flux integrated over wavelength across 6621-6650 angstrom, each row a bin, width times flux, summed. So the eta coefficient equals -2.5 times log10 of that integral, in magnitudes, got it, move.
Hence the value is -7.05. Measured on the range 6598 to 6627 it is -7.05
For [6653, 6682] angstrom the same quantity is -7.05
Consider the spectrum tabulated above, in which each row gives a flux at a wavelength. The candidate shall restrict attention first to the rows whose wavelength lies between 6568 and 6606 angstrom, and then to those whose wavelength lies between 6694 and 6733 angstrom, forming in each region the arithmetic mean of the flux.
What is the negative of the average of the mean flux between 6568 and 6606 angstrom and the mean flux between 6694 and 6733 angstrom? -22.5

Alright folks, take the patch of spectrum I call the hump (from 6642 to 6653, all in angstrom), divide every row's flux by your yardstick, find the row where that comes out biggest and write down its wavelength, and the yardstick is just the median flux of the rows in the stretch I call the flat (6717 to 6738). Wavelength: 6645.93 angstrom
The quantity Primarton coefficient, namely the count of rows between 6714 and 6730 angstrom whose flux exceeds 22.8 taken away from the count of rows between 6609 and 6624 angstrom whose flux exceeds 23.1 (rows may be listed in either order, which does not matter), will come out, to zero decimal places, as 1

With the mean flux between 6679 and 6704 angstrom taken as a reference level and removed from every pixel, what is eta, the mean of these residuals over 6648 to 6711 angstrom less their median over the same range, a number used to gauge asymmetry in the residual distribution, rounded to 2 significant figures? -0.26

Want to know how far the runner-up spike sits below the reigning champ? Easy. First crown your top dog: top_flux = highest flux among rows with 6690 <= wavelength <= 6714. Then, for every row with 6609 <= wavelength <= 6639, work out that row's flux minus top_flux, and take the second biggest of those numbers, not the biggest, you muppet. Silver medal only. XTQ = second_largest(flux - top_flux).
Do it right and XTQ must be -0.50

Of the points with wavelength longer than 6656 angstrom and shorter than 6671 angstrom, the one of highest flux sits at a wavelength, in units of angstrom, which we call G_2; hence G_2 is 6667.39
